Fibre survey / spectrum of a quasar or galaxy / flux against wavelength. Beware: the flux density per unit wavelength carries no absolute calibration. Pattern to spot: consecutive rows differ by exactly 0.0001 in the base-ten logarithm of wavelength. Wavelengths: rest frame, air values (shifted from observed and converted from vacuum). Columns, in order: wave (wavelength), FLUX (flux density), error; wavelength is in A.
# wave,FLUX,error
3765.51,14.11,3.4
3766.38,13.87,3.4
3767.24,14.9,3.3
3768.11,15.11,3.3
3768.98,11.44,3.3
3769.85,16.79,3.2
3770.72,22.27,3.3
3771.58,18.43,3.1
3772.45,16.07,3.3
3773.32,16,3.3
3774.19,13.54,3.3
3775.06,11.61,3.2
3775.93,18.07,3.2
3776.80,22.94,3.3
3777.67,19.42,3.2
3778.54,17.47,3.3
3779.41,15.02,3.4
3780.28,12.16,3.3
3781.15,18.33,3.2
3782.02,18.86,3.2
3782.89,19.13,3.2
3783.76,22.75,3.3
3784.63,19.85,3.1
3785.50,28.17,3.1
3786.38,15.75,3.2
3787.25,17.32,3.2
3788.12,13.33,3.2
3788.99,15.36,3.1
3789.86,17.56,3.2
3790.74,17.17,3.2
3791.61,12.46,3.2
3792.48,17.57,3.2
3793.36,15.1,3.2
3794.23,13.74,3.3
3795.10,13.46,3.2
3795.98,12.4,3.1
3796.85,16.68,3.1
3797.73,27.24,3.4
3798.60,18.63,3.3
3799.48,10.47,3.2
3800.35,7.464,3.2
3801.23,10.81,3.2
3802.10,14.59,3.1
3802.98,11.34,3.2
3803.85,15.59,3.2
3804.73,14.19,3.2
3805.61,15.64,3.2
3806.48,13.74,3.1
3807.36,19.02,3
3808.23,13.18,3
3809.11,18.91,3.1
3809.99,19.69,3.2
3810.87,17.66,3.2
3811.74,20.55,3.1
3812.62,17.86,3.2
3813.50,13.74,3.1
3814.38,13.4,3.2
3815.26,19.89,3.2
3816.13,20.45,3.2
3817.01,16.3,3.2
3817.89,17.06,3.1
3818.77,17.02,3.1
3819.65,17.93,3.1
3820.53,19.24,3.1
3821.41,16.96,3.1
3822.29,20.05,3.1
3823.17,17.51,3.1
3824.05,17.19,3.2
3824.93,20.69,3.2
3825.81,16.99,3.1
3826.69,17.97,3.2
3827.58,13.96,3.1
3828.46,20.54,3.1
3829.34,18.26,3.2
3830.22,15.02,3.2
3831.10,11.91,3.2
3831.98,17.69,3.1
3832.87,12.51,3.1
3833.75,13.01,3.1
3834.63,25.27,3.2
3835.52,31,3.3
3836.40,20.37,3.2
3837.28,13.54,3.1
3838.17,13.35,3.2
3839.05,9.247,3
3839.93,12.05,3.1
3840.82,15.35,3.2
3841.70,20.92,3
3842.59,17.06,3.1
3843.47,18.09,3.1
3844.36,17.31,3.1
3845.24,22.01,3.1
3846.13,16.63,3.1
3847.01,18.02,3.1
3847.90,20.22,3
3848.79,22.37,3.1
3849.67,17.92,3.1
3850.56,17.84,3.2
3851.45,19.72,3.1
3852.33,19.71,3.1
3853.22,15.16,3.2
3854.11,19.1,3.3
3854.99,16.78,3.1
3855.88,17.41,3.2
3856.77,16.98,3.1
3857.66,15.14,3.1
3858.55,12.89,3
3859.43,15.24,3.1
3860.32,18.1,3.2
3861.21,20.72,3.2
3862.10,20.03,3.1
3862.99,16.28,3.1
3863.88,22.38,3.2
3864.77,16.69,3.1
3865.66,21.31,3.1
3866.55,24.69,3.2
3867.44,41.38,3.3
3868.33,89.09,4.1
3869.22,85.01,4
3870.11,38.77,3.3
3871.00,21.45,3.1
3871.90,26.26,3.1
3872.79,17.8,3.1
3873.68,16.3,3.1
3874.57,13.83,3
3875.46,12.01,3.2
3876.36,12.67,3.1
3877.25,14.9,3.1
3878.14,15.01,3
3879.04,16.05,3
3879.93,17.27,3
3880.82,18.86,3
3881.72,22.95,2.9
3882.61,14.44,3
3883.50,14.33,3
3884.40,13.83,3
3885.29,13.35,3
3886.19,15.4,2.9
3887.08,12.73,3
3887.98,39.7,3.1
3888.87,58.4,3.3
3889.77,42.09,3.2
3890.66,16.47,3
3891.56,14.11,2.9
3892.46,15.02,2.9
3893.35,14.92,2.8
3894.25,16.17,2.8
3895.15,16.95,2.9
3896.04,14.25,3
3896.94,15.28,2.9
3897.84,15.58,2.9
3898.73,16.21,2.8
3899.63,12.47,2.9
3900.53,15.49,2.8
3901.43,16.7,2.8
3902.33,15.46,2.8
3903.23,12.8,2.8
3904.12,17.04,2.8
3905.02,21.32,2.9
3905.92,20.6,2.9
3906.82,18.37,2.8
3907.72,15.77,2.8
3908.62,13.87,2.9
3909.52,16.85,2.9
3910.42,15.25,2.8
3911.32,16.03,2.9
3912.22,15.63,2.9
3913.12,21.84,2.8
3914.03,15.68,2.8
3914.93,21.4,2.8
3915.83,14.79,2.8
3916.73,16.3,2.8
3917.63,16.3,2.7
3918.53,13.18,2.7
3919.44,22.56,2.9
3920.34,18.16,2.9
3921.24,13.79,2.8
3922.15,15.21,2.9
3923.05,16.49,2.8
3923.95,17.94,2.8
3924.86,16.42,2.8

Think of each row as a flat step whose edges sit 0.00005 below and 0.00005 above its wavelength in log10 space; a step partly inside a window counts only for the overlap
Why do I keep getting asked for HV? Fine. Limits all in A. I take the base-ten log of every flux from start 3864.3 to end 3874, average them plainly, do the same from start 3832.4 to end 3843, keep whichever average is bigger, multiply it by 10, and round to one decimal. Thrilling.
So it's 14.8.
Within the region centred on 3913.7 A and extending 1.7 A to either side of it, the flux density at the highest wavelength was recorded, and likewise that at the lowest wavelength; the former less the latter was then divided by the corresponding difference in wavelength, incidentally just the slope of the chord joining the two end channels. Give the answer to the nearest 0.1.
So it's 2.1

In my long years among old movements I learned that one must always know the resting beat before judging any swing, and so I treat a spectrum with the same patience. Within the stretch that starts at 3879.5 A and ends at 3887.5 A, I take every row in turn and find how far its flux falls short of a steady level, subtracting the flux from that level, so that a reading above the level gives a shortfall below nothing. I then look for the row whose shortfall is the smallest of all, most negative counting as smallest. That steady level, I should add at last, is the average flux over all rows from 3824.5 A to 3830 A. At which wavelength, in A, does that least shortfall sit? 3881.72 A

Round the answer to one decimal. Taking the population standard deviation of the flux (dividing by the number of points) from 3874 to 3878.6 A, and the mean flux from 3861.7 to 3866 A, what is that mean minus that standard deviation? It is 18.1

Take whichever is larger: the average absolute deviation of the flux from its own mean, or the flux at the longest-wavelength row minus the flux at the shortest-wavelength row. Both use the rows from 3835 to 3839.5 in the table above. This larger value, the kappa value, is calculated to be 7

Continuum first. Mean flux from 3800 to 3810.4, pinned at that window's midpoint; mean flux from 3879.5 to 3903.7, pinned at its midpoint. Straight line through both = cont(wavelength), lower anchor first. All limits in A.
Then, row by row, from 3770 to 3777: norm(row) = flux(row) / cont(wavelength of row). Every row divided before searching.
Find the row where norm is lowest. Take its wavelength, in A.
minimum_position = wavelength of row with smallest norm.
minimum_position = 3775.06 A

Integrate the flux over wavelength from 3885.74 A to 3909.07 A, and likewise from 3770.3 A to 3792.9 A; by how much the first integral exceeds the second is 54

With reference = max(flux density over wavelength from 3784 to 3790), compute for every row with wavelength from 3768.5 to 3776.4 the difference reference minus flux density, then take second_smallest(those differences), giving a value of 9.7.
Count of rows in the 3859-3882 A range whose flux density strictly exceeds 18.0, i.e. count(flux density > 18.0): 14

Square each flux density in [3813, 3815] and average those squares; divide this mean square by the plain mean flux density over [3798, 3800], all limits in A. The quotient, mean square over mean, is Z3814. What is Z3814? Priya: 13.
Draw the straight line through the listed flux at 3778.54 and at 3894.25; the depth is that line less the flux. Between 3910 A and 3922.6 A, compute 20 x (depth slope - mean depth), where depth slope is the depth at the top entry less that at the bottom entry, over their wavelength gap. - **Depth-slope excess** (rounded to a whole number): 19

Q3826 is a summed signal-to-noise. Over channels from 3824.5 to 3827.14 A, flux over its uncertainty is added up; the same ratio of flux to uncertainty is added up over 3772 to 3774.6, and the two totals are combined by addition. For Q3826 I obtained 31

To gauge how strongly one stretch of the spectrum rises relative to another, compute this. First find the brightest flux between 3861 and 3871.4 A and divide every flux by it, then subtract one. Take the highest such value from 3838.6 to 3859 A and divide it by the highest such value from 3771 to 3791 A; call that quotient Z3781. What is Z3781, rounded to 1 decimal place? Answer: 1.1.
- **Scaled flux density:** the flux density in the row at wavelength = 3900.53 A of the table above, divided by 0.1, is 155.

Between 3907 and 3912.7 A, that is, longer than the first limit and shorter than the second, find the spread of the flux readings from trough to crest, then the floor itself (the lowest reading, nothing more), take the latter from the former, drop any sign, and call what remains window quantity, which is 11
